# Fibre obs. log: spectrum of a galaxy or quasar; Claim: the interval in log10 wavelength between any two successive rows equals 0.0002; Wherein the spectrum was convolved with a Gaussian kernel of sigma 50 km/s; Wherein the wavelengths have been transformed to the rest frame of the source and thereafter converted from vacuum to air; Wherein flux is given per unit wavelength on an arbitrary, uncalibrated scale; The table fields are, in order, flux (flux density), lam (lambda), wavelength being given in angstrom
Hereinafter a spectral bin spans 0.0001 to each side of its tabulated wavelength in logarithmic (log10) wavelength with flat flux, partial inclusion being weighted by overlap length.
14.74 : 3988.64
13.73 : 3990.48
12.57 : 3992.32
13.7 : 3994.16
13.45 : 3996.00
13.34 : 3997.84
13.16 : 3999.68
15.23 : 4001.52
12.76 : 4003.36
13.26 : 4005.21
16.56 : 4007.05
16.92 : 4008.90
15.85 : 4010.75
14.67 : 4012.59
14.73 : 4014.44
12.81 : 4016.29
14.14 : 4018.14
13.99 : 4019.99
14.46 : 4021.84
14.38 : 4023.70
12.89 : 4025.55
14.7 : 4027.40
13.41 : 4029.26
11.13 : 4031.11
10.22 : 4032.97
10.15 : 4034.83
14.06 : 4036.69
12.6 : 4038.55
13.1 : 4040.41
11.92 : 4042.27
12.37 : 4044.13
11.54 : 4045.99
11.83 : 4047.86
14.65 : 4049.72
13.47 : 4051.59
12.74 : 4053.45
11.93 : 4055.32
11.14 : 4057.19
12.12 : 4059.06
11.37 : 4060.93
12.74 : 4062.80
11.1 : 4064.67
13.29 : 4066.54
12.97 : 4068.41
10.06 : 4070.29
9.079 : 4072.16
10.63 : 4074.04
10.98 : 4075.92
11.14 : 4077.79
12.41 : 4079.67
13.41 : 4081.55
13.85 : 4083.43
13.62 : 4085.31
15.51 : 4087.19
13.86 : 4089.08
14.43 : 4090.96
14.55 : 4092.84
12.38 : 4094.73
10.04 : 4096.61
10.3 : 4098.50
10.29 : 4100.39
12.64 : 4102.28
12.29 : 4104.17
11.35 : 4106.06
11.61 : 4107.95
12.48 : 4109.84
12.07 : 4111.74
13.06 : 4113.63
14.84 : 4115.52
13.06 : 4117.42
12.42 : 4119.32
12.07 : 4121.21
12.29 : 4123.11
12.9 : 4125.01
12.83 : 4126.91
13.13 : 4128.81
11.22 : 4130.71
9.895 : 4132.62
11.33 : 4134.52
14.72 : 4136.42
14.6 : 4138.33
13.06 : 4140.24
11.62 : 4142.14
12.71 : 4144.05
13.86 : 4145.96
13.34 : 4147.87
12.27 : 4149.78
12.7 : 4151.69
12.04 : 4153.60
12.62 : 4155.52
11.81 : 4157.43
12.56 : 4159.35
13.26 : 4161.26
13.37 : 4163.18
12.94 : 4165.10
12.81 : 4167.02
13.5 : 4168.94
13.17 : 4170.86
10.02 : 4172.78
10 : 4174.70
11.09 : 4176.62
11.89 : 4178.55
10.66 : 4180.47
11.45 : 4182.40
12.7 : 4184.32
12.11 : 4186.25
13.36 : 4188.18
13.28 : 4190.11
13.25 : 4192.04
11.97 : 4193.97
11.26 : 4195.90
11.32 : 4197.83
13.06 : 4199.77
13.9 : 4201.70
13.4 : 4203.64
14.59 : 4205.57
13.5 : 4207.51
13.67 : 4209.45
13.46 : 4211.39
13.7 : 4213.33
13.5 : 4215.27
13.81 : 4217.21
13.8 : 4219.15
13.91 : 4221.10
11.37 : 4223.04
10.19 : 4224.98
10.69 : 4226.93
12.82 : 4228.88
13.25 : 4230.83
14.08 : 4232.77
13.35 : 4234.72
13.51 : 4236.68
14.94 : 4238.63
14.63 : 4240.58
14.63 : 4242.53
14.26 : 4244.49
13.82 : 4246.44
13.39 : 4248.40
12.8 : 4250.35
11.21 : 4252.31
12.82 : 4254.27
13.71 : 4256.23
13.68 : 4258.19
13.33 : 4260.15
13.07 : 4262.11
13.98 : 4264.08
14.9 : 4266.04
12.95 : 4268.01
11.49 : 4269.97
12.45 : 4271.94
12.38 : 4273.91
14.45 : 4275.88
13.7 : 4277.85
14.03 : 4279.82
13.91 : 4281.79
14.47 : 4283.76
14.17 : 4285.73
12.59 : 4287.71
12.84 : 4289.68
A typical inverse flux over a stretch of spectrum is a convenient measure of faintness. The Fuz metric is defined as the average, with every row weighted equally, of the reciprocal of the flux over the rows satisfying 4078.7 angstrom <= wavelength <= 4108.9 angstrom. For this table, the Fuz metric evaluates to 0.0803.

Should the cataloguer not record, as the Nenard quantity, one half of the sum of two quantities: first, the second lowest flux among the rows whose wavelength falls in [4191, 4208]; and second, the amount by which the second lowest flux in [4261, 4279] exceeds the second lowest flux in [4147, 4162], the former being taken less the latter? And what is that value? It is 5.83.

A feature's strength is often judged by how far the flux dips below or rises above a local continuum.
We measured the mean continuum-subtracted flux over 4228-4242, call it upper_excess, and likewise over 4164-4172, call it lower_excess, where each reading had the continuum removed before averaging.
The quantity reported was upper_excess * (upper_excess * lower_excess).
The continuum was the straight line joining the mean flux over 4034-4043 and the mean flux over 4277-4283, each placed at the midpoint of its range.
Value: 0.0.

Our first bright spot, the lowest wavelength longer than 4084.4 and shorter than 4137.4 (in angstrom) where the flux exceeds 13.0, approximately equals 4085.31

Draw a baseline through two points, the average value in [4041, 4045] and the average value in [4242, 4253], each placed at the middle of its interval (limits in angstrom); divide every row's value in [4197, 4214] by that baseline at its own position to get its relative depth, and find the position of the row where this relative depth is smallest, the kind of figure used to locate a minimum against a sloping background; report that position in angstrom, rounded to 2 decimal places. 4197.83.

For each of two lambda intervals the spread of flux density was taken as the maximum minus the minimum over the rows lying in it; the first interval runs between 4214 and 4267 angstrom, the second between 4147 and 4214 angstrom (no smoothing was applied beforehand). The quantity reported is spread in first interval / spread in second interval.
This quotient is 1.0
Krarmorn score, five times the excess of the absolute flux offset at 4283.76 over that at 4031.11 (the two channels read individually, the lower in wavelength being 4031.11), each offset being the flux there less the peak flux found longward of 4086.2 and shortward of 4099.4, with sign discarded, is -17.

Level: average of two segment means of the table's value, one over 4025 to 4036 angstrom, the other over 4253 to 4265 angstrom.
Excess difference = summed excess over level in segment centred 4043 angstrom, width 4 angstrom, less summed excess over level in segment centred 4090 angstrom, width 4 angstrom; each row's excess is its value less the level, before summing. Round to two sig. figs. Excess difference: -4.0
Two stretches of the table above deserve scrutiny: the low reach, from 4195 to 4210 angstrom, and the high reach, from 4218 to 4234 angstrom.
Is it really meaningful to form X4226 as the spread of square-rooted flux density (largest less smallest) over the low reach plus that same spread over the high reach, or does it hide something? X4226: 1.02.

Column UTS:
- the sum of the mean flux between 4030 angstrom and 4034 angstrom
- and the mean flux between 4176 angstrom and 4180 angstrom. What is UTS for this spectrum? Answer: 22.2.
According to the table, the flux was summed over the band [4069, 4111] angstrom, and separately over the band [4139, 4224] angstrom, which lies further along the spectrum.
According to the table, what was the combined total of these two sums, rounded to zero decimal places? 825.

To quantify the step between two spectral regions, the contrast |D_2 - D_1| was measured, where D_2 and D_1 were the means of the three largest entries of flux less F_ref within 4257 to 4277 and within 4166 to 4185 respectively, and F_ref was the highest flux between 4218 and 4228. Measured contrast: 1.3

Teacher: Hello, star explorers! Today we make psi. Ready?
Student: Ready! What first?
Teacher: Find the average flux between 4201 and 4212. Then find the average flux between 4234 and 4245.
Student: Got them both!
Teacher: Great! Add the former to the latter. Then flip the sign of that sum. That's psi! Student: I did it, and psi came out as -28.0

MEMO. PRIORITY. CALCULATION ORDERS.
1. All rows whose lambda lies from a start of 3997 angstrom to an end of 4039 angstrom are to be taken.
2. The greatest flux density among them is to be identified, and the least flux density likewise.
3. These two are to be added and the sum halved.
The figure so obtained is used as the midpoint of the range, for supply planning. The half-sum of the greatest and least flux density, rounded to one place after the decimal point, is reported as 13.5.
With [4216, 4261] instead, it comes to 12.6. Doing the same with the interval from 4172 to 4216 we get 12.3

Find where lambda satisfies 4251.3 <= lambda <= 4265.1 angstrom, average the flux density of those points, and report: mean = 13.1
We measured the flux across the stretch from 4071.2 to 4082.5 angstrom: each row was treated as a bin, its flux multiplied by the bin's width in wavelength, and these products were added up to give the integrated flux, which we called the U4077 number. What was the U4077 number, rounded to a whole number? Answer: 127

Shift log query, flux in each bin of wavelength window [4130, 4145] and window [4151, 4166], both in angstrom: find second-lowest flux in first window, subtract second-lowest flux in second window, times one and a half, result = -1.2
